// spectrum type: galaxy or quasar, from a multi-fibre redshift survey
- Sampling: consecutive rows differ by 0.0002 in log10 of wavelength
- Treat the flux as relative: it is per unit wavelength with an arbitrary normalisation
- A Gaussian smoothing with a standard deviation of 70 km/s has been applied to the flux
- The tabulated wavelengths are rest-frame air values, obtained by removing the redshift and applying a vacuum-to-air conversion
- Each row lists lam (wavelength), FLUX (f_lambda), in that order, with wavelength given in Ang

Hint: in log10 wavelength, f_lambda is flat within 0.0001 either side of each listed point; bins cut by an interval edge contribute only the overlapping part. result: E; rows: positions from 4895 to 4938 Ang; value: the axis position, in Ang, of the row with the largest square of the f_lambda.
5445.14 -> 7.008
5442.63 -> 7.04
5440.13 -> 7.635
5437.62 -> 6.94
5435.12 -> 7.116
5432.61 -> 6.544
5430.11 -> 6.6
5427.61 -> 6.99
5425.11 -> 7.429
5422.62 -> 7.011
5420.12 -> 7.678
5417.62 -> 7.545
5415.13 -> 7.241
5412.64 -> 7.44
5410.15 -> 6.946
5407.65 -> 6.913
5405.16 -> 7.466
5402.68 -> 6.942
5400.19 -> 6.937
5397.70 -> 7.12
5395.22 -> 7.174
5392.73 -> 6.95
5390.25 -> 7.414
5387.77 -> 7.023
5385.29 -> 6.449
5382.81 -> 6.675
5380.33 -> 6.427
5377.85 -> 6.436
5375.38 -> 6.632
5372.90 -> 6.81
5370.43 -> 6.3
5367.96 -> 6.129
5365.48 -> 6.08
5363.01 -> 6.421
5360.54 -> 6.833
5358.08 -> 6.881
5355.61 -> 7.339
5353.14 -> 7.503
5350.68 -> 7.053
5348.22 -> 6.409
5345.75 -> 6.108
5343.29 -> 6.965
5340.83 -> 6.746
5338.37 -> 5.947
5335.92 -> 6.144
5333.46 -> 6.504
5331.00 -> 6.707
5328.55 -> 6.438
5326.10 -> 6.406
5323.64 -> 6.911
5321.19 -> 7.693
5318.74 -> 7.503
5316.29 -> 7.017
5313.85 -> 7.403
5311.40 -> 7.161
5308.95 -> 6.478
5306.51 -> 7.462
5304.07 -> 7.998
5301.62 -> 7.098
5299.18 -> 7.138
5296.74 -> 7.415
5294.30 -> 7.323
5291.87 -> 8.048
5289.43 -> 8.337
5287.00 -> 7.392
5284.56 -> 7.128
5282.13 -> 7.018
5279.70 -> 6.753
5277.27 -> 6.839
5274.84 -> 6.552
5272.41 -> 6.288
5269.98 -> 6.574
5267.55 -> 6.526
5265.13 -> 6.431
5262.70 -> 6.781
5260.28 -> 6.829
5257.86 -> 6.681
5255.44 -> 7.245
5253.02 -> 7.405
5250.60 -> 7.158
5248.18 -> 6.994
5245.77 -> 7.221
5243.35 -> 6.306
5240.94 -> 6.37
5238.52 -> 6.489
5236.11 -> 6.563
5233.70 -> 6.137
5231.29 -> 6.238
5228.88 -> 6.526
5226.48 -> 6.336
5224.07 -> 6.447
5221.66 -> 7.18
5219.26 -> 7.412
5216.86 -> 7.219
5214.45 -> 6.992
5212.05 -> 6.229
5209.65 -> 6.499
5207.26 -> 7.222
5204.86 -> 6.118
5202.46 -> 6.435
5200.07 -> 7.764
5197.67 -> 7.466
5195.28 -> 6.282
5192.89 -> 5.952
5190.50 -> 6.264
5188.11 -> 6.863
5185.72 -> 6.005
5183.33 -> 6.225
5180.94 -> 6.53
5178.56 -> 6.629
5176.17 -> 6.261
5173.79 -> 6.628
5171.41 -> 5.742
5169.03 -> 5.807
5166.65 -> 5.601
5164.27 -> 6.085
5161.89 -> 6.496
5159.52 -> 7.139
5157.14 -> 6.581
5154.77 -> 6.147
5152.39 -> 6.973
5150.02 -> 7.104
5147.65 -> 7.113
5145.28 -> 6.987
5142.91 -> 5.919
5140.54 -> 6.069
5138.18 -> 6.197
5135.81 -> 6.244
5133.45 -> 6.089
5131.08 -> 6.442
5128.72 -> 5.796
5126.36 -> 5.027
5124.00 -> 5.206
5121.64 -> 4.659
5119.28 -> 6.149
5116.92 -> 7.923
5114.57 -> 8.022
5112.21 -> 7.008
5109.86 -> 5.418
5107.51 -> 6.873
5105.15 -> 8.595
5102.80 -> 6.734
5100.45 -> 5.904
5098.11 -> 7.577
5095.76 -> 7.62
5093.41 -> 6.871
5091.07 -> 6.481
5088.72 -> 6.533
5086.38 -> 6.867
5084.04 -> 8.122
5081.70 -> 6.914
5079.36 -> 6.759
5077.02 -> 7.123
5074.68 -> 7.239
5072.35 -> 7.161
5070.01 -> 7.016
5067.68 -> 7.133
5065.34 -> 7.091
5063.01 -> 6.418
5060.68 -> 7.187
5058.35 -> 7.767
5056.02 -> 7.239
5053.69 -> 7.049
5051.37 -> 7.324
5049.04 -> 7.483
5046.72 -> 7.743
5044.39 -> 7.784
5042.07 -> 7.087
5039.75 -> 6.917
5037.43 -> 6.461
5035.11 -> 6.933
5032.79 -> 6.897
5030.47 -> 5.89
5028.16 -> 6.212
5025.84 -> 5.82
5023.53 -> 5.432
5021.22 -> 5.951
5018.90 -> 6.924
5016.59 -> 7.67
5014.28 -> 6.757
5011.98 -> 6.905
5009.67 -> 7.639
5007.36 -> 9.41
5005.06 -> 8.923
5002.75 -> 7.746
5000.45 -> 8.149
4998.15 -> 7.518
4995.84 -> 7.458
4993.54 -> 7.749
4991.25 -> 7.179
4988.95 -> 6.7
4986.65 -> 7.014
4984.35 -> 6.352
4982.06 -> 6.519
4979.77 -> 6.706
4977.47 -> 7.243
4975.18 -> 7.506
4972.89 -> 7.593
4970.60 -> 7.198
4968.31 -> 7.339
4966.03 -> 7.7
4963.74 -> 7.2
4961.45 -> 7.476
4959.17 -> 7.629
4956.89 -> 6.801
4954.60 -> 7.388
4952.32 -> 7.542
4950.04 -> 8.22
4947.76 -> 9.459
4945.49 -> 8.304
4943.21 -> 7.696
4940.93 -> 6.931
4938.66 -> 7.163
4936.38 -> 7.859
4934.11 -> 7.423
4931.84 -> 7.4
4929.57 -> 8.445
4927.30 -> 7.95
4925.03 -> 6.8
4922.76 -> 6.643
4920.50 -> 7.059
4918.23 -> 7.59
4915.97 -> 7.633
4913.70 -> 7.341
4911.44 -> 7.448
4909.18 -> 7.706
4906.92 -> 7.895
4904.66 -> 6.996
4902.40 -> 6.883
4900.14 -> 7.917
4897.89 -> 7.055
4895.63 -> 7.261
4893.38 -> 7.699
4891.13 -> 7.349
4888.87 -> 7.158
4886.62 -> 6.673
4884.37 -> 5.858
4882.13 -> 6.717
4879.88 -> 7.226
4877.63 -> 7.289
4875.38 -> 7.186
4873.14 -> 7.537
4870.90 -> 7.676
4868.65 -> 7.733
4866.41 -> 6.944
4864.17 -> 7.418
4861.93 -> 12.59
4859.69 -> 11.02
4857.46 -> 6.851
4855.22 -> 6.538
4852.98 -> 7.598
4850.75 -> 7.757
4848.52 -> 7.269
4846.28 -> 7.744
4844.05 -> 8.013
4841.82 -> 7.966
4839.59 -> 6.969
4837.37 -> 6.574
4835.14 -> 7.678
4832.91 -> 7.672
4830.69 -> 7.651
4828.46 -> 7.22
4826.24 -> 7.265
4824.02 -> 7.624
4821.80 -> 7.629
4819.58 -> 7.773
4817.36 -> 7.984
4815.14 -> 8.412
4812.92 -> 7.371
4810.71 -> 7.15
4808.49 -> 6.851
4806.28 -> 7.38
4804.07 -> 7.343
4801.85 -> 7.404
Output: 4929.57 Ang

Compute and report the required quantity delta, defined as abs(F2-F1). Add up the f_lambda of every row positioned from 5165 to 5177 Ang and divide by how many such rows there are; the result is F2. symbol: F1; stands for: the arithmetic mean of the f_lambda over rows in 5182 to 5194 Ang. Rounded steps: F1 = 6.3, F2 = 6.01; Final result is 0.25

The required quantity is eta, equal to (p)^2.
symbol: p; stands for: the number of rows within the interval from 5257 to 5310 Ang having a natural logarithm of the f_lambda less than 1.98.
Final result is 225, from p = 15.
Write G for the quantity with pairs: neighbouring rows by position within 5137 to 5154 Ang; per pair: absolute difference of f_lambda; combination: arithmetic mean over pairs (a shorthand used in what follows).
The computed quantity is 0.3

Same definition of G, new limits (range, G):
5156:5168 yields 0.5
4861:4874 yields 1.3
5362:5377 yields 0.2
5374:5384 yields 0.2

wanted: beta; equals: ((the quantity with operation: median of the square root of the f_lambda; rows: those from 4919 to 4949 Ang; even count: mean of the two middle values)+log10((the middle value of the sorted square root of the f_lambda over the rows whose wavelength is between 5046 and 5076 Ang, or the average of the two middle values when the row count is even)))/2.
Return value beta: 1.58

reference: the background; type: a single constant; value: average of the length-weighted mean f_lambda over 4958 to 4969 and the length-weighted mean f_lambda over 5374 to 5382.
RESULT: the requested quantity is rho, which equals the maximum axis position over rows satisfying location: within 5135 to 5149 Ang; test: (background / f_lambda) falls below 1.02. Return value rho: 5147.65 Ang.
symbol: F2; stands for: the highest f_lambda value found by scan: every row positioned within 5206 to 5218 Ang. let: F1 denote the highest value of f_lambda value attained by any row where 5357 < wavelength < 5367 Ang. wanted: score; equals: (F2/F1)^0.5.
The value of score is 1.02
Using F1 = 6.881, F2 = 7.222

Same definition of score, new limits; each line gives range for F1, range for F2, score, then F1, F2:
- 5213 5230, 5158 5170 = 0.98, 7.412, 7.139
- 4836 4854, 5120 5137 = 0.90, 8.013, 6.442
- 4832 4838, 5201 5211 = 0.97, 7.678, 7.222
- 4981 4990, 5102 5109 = 1.11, 7.014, 8.595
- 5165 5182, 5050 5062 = 1.08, 6.629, 7.767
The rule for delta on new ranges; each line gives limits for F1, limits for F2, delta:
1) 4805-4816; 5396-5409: 0.36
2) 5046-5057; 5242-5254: 0.35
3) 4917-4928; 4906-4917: 0.40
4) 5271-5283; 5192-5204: 0.09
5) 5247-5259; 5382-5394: 0.19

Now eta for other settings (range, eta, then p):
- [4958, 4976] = 4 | 2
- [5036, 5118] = 576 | 24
